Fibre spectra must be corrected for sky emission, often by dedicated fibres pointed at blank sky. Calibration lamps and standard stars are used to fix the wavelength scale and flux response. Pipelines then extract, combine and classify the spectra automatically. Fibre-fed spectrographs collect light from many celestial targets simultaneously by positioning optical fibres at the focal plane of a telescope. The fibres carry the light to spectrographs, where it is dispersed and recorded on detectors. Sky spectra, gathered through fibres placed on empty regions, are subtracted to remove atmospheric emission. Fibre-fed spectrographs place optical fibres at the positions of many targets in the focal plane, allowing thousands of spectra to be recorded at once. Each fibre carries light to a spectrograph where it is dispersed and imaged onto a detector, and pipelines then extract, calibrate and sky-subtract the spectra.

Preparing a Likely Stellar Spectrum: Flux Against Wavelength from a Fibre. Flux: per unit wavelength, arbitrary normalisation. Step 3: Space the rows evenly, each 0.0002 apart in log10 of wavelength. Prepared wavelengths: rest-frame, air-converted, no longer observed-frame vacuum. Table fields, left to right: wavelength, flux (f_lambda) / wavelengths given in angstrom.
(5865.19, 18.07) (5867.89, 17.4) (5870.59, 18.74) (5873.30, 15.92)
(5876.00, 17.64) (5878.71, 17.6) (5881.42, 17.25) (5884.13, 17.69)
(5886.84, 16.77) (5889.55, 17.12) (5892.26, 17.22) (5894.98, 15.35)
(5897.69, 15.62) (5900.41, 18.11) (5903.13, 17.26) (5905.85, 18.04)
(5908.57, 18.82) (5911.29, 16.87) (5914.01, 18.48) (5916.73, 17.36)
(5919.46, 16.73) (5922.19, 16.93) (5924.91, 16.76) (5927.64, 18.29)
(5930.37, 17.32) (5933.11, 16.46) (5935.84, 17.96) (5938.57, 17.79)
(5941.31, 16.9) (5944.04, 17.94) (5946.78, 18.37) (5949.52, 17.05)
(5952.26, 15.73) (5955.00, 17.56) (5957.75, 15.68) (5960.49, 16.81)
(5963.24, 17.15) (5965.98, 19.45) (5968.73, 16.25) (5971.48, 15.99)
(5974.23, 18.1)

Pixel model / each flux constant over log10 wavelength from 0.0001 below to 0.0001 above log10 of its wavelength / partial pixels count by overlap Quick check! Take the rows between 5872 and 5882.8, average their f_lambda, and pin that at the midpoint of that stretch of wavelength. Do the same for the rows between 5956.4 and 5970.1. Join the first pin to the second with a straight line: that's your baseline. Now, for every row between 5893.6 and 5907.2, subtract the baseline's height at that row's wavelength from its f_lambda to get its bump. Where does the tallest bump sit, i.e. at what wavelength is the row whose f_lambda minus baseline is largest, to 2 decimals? 5900.41 angstrom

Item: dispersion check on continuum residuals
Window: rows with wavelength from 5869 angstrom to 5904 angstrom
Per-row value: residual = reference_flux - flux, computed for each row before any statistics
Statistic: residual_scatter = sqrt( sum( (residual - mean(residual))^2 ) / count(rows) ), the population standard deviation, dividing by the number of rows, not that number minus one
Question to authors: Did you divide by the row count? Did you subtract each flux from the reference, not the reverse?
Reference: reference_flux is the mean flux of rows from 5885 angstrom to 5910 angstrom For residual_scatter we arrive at 0.94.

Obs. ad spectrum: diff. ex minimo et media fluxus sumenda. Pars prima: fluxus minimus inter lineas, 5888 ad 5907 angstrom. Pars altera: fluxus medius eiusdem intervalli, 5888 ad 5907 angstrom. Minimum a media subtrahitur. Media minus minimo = 1.6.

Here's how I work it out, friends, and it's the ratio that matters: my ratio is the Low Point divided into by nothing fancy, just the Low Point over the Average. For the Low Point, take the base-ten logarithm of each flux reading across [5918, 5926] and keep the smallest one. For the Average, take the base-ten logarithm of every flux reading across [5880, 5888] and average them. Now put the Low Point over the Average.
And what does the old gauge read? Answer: 0.990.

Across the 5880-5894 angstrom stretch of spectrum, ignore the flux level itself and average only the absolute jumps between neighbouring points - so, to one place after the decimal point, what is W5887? 0.5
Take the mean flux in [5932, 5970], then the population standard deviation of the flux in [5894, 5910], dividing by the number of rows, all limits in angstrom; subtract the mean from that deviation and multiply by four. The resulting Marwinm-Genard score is -63.7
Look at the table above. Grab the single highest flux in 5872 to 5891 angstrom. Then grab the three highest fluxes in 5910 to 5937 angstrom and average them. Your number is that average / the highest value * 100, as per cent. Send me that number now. 103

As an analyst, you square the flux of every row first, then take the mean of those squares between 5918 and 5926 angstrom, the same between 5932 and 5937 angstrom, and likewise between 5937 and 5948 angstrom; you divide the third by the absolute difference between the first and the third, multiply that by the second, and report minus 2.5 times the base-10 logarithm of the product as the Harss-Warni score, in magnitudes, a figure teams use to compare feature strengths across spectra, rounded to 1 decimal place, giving -8.6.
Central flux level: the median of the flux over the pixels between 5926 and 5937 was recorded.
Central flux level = 17.6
